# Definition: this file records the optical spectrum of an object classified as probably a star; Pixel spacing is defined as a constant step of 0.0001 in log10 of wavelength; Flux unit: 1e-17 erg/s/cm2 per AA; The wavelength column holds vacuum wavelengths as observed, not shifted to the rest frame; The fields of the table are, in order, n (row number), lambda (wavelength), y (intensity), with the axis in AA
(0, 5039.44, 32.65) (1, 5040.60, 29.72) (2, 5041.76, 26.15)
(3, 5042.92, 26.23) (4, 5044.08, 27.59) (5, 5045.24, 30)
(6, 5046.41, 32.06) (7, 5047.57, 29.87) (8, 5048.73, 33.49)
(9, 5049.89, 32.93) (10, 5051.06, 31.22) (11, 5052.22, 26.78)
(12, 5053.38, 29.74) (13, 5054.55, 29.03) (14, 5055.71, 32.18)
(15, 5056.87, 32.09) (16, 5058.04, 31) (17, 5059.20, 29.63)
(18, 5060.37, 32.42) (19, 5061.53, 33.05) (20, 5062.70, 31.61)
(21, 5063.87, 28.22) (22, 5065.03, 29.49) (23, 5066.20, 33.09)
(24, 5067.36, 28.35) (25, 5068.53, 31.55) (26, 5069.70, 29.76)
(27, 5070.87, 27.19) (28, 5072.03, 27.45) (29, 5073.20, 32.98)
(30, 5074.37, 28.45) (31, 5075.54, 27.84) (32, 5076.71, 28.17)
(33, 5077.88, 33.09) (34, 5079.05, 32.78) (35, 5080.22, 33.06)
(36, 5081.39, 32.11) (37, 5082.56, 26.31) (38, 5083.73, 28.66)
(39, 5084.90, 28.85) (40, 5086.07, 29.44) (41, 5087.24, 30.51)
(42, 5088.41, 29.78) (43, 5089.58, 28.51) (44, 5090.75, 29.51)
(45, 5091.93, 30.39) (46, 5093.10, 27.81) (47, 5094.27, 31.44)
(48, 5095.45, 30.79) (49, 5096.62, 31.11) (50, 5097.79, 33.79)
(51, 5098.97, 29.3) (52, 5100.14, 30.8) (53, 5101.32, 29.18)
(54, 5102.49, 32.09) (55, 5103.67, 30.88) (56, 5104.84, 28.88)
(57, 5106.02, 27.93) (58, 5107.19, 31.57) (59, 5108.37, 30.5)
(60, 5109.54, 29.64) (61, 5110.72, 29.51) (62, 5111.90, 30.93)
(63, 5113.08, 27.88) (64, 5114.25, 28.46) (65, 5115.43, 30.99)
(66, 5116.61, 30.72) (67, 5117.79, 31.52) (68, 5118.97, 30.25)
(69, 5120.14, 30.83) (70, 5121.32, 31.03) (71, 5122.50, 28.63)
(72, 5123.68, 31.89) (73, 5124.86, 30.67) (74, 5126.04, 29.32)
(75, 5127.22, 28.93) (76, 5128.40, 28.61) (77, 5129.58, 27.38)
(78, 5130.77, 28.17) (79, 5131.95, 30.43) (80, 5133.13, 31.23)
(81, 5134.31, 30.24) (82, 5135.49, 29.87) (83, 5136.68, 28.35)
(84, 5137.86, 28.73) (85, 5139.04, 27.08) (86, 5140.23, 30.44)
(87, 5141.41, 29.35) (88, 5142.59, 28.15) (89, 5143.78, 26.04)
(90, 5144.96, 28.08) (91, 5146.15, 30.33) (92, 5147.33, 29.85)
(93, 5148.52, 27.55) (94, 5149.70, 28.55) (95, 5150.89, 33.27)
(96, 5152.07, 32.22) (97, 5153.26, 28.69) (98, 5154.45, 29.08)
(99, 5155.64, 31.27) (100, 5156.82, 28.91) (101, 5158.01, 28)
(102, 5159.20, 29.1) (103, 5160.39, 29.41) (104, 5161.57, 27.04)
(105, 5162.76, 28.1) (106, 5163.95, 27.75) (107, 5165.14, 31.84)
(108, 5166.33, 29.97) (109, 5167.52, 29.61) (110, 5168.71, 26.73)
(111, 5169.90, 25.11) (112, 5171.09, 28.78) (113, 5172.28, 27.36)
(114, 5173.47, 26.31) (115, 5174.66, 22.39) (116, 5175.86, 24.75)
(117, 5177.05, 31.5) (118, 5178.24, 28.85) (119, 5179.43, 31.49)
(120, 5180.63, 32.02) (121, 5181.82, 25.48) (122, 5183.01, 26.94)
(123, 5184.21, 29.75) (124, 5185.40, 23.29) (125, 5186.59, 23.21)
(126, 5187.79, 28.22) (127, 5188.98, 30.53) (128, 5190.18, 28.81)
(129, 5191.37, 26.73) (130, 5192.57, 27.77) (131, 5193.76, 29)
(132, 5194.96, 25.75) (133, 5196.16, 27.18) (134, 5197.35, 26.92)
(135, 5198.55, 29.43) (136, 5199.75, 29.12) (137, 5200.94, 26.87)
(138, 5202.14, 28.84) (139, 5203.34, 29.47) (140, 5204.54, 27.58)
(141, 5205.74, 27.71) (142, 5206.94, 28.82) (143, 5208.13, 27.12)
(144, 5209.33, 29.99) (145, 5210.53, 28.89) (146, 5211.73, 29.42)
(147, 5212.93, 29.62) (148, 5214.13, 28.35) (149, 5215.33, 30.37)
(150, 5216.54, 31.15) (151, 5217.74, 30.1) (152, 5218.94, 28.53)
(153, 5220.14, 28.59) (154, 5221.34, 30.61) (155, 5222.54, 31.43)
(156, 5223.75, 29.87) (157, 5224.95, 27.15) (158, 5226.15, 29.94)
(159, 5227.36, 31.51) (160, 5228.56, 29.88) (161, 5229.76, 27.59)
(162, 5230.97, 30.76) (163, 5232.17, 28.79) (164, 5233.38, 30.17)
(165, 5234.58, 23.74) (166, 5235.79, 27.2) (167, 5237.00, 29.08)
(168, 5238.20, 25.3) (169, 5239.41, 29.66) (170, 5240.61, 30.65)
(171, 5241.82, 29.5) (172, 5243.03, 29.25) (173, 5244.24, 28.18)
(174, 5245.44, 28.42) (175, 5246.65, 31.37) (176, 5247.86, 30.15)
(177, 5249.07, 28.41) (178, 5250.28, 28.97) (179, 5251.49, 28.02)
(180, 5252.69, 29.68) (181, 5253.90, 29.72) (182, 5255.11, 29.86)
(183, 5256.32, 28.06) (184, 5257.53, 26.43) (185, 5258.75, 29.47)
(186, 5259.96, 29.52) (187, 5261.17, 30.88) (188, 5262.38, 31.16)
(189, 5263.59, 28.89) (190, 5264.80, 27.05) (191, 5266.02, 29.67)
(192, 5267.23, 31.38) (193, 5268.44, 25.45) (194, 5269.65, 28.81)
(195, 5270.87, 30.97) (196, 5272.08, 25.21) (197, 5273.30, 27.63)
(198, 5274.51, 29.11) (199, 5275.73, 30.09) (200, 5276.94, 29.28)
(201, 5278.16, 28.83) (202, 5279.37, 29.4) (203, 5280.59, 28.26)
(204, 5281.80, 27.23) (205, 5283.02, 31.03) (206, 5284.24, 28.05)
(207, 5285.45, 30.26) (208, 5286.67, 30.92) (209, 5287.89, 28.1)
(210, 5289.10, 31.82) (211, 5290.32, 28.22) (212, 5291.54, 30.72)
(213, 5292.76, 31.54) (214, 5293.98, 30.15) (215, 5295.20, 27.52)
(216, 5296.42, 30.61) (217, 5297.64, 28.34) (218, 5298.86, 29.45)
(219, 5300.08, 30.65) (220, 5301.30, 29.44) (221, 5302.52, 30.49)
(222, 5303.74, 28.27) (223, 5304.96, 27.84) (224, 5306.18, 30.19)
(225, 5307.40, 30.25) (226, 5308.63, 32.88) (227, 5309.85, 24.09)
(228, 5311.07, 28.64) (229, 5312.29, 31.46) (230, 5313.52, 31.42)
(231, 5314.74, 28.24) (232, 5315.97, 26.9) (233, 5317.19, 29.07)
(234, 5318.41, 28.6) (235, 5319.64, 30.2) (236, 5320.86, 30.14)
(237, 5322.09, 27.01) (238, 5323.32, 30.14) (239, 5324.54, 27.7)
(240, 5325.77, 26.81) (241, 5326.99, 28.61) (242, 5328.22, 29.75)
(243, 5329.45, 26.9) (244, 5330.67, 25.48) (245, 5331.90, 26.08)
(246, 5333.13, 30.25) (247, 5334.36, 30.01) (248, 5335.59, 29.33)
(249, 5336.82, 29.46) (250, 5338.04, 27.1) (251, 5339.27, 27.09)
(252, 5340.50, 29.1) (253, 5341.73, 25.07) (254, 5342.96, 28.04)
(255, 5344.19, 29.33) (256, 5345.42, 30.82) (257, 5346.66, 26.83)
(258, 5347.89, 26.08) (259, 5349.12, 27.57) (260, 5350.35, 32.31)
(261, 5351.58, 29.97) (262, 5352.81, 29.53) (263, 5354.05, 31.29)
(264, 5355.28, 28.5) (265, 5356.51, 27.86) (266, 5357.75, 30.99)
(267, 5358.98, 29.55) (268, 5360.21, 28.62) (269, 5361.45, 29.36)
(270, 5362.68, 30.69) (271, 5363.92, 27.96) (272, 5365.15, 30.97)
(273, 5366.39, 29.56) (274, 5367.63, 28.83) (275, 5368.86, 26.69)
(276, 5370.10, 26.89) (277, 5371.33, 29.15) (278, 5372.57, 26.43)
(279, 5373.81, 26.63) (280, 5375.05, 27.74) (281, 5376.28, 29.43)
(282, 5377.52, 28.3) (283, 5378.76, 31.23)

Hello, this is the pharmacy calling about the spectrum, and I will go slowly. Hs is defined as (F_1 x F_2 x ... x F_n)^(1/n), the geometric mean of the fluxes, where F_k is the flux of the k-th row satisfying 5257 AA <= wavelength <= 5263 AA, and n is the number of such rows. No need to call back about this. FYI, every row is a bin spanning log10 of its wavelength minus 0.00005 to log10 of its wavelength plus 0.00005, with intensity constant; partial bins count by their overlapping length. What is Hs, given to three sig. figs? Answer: 29.4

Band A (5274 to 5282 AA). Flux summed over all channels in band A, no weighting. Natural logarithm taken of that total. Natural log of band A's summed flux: 5.3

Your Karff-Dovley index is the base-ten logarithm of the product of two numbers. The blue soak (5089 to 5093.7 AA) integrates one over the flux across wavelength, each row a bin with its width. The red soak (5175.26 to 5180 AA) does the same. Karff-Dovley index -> -1.57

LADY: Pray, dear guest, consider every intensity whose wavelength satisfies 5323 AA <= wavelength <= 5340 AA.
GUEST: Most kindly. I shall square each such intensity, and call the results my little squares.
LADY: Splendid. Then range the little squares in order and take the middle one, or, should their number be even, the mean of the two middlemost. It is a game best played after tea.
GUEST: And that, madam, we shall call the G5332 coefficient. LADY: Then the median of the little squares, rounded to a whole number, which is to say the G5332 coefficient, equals 793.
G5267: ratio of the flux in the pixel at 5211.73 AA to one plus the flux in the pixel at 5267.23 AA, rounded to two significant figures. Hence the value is 0.91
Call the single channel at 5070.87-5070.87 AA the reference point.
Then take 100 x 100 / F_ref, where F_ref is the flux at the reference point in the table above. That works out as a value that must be 368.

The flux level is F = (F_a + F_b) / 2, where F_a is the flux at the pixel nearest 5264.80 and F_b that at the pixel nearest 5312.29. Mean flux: 29.3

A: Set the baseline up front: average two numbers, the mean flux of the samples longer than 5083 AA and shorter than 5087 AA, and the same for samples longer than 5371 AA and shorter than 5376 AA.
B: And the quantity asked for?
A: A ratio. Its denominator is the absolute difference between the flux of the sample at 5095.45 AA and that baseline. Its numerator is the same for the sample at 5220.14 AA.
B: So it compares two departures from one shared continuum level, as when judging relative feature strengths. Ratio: 0.1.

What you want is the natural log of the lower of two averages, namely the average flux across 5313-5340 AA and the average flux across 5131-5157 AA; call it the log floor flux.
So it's 3.349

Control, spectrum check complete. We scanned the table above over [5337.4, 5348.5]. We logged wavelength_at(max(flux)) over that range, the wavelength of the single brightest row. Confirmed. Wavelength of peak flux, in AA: 5345.42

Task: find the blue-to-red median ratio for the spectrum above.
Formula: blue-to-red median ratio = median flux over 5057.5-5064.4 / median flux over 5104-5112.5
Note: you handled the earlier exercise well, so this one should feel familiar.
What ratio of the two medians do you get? 1.06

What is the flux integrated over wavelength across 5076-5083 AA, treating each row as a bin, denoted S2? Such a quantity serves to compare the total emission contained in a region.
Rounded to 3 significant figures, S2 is 217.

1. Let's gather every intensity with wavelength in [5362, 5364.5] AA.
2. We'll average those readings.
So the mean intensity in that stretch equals 29.3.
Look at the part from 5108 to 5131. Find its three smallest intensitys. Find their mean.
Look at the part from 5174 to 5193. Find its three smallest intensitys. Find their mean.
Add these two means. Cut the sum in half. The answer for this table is 25.4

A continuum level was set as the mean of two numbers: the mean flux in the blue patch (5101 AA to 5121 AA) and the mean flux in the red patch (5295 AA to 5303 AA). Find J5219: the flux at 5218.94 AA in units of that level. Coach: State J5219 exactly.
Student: 0.96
